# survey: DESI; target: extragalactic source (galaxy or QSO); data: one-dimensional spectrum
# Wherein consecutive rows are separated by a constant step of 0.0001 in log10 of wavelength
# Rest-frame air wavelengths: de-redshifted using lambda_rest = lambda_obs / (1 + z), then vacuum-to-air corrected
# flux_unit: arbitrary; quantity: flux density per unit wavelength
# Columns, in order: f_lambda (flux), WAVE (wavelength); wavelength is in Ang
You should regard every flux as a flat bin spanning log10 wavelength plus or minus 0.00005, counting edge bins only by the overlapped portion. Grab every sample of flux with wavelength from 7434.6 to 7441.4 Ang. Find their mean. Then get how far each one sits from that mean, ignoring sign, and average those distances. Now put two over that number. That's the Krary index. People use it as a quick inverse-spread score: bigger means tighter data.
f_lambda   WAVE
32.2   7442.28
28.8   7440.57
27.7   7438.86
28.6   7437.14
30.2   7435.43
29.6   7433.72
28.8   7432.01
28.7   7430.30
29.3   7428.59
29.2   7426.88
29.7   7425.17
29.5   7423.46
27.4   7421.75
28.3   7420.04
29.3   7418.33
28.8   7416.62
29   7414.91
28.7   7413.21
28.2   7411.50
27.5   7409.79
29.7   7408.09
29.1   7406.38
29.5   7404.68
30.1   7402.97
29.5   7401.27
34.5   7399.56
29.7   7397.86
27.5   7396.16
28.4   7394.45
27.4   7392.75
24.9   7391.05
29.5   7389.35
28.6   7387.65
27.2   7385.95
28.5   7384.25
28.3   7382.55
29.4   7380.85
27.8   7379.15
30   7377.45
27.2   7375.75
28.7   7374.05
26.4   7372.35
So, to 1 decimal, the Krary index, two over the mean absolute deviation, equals 2.9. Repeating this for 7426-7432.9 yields 8.0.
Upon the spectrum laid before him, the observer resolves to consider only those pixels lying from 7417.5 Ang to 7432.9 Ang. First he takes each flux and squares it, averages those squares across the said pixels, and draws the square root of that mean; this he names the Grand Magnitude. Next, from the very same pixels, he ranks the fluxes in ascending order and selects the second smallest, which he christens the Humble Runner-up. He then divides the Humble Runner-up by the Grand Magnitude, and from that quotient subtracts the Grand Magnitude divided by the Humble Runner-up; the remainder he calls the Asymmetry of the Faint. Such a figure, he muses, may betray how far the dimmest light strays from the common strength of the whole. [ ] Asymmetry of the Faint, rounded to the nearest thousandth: -0.043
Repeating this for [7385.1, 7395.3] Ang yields -0.037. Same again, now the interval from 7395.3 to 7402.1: -0.061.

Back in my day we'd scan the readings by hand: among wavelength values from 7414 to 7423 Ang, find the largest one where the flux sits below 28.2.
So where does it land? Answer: 7421.75 Ang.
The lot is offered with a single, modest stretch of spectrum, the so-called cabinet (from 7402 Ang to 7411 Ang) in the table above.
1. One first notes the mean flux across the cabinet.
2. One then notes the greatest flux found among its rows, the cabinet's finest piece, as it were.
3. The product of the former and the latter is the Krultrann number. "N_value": 878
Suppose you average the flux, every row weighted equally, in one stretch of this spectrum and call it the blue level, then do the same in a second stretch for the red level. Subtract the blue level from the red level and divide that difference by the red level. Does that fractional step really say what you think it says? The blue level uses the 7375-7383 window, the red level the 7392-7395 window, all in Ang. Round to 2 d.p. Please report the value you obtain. -0.02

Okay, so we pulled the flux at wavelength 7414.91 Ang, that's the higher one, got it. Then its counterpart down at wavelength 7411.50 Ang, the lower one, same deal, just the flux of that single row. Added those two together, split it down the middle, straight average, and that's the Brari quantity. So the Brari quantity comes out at 28.6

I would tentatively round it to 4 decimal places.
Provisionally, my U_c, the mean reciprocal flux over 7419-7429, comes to 0.0346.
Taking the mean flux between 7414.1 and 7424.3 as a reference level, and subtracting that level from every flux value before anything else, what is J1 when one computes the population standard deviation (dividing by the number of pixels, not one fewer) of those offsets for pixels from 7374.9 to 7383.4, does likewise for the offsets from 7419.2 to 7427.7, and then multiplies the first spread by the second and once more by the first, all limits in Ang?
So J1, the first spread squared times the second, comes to 0.9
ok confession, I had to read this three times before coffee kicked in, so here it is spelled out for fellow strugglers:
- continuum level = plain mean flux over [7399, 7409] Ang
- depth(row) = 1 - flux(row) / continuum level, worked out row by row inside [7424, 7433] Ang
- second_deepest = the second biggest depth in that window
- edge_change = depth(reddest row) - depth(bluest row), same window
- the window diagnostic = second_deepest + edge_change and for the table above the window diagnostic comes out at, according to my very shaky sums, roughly 0.08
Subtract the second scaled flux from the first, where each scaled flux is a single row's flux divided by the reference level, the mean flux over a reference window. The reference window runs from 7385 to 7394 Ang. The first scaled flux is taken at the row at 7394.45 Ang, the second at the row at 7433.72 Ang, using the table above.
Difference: -0.04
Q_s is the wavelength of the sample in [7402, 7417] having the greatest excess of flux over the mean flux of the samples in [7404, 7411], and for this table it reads 7402.97 Ang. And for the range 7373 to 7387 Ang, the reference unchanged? 7377.45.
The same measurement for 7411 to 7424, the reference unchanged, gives 7423.46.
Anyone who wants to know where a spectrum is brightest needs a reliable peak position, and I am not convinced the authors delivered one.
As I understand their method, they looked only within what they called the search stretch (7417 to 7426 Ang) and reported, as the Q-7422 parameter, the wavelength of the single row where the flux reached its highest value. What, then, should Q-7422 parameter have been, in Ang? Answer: 7425.17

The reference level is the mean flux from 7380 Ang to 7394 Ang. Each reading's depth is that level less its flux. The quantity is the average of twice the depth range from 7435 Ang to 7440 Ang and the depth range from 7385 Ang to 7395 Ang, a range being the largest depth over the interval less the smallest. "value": 4.8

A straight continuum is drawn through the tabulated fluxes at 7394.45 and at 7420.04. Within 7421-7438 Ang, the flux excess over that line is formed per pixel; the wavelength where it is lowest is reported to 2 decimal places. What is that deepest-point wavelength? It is 7421.75 Ang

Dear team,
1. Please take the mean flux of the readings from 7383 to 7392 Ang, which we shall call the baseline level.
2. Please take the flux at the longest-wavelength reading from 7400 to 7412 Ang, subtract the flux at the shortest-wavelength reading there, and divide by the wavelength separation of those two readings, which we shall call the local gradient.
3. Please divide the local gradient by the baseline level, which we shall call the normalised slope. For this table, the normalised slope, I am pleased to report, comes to -0.005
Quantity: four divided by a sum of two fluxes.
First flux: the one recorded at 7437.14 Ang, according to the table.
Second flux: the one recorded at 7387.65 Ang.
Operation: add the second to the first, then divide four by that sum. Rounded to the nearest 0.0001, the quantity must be 0.0699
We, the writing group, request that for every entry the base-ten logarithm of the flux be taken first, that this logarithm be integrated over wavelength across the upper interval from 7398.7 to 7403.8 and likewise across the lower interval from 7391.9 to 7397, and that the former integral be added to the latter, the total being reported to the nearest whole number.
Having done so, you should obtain 15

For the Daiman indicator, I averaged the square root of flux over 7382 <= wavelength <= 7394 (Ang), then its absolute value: 5.27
